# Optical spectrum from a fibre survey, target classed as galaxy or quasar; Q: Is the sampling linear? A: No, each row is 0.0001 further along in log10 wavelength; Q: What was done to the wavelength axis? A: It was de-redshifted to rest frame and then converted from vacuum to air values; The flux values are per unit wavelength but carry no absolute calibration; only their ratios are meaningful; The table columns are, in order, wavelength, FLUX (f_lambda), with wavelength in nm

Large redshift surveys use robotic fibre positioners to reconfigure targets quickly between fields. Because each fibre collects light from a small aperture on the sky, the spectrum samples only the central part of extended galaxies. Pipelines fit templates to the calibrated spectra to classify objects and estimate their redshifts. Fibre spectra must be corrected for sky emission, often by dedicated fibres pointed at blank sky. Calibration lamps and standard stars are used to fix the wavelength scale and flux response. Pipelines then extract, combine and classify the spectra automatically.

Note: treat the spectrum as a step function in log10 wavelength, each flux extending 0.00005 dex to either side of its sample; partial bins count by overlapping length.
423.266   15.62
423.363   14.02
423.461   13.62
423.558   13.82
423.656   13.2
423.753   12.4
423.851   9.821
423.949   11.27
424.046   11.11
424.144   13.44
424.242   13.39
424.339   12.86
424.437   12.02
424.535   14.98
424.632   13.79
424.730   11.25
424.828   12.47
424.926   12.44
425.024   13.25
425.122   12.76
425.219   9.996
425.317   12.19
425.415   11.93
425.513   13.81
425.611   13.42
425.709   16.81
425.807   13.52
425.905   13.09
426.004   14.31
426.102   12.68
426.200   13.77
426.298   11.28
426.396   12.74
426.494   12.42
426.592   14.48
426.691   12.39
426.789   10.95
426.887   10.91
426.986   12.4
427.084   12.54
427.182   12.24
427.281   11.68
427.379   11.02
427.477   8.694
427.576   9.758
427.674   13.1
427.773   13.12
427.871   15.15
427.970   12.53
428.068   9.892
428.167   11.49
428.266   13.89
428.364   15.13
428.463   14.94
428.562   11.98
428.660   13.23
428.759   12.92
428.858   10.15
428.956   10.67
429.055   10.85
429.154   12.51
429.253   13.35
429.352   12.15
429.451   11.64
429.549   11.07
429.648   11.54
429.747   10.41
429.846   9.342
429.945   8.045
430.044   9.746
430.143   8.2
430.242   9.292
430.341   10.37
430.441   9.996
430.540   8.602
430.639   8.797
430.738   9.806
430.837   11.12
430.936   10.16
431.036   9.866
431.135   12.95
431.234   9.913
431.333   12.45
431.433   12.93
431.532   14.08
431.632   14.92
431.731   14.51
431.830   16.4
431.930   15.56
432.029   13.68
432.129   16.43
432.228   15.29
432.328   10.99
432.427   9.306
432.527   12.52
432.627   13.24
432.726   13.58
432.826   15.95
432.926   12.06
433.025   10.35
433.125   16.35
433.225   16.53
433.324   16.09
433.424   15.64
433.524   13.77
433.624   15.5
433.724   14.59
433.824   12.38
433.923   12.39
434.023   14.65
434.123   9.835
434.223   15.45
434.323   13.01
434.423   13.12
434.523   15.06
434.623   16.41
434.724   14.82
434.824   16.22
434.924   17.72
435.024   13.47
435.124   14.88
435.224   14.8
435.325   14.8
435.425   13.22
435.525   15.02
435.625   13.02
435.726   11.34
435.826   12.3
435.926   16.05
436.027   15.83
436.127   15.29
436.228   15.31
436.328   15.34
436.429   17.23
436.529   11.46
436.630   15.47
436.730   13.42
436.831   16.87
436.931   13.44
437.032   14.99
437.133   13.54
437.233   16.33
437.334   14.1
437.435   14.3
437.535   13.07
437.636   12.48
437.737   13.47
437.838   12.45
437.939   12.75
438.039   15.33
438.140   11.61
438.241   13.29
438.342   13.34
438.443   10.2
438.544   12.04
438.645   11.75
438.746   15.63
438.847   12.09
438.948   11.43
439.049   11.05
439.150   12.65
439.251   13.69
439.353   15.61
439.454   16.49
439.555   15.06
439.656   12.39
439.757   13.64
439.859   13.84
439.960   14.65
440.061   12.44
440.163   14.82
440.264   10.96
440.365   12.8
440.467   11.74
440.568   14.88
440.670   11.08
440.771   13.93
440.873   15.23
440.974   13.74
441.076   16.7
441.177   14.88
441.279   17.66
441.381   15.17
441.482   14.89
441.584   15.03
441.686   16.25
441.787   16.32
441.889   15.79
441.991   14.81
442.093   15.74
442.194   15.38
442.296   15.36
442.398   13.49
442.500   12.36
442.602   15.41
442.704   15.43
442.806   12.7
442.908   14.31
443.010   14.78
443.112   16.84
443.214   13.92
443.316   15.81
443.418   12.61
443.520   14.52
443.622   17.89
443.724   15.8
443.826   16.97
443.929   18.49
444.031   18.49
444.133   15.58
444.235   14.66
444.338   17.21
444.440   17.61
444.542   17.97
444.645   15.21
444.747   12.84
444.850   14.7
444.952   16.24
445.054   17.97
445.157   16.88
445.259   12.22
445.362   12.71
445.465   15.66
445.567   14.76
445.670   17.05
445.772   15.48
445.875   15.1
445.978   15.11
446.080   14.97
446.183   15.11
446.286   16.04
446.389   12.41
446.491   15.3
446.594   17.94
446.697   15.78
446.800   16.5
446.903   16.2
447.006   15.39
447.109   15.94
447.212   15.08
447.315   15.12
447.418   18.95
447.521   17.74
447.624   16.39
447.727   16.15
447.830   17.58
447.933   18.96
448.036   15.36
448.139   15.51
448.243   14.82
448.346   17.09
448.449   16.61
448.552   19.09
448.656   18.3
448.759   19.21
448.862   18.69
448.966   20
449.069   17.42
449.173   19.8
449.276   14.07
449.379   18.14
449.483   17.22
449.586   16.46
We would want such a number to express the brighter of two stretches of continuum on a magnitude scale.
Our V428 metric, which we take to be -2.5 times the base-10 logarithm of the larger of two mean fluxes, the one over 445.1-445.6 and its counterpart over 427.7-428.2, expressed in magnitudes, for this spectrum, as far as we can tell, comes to -2.90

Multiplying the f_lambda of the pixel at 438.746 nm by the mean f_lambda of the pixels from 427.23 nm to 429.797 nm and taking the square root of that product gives 13.7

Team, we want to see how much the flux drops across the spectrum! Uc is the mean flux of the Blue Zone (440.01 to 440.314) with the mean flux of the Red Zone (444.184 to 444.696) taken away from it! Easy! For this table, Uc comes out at -3.8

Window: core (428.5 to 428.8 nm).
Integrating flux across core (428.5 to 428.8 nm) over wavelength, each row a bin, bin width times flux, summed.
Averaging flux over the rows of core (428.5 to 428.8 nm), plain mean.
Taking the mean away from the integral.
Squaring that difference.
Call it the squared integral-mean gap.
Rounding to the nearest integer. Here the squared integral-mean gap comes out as 80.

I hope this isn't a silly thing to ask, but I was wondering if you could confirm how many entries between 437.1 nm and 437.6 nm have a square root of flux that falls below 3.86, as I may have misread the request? 4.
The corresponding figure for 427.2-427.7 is 5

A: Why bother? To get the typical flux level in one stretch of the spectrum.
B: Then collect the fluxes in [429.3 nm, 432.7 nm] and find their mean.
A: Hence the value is 11.6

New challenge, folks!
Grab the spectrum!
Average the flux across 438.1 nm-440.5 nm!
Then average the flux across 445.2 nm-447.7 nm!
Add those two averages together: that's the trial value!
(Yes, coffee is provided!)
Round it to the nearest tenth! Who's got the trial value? 28.6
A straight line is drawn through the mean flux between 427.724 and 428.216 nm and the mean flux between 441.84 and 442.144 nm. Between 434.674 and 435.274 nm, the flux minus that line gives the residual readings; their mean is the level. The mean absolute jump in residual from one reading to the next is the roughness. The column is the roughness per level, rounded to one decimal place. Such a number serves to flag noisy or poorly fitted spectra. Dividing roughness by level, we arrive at 1.3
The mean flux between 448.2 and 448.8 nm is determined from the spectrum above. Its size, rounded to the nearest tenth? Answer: 17.5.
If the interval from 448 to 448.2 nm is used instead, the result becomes 15.4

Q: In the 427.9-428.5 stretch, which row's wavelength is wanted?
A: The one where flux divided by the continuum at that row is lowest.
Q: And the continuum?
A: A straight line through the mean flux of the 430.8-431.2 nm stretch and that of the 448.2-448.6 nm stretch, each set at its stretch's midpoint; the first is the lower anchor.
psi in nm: 428.068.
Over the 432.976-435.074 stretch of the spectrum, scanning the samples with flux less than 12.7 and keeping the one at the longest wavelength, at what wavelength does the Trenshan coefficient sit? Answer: 434.123 nm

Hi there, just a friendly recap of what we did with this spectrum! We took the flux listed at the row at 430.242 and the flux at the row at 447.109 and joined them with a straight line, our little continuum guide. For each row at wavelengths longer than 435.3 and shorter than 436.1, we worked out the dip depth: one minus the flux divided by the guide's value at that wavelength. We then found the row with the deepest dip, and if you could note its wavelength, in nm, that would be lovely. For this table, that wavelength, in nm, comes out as 435.726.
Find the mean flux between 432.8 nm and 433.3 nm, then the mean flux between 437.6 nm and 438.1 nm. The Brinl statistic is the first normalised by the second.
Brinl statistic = 1.07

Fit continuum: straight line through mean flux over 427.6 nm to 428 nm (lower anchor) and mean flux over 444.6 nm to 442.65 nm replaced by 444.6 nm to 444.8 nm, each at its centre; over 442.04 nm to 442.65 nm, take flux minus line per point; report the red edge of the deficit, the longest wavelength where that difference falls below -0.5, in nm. 442.500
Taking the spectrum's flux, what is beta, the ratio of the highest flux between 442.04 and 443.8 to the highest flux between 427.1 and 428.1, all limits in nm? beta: 1.18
